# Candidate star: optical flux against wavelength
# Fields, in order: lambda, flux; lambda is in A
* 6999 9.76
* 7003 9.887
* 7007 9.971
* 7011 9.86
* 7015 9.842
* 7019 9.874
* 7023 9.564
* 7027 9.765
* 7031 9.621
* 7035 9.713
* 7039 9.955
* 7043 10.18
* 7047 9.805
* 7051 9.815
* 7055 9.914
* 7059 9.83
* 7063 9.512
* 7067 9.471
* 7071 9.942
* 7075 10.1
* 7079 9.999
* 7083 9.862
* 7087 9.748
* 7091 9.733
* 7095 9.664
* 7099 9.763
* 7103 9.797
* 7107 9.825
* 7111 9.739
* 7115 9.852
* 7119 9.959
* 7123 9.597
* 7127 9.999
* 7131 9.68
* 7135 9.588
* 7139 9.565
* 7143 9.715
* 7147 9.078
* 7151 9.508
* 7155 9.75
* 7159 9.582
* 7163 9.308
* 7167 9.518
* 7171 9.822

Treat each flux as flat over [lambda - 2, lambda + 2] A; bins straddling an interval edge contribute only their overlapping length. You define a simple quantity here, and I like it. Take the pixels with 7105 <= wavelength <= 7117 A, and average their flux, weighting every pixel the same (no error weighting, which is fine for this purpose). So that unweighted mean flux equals 9.81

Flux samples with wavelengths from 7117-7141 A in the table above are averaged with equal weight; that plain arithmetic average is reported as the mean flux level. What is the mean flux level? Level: 9.73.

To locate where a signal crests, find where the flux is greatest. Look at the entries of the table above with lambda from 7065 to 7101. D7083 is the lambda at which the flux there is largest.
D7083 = 7075 A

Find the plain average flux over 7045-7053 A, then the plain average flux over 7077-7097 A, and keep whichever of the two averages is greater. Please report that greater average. 9.81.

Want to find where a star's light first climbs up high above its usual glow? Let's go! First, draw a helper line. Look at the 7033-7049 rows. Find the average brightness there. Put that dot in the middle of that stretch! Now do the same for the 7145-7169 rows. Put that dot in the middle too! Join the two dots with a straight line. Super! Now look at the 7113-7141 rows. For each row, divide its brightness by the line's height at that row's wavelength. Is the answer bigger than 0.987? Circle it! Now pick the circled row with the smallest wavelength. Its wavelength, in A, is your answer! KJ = 7115 A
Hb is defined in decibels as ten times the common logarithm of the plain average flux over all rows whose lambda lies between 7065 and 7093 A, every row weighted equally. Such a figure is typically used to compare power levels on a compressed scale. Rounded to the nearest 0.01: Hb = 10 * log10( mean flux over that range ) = 9.93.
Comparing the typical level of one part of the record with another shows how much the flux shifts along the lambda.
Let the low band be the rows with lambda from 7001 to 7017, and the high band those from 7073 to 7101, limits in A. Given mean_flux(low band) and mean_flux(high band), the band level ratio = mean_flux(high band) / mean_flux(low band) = 0.99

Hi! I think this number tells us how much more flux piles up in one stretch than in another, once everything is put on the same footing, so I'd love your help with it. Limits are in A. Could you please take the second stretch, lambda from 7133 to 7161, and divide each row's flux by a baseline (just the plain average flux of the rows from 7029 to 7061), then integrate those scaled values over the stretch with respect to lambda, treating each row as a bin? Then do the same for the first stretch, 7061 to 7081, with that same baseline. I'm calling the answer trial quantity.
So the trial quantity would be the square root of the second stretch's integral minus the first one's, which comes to 2.7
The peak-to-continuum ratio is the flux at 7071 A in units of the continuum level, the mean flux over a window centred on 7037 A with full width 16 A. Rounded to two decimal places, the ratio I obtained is 1.01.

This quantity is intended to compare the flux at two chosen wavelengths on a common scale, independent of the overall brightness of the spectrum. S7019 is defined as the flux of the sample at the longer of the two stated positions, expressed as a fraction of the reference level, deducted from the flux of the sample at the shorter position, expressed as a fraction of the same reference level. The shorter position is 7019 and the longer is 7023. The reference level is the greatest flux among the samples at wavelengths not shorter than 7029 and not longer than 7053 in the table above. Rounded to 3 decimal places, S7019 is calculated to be 0.030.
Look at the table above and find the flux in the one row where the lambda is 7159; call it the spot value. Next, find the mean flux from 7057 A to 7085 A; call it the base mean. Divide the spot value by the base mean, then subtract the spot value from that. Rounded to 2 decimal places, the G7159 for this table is -8.61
